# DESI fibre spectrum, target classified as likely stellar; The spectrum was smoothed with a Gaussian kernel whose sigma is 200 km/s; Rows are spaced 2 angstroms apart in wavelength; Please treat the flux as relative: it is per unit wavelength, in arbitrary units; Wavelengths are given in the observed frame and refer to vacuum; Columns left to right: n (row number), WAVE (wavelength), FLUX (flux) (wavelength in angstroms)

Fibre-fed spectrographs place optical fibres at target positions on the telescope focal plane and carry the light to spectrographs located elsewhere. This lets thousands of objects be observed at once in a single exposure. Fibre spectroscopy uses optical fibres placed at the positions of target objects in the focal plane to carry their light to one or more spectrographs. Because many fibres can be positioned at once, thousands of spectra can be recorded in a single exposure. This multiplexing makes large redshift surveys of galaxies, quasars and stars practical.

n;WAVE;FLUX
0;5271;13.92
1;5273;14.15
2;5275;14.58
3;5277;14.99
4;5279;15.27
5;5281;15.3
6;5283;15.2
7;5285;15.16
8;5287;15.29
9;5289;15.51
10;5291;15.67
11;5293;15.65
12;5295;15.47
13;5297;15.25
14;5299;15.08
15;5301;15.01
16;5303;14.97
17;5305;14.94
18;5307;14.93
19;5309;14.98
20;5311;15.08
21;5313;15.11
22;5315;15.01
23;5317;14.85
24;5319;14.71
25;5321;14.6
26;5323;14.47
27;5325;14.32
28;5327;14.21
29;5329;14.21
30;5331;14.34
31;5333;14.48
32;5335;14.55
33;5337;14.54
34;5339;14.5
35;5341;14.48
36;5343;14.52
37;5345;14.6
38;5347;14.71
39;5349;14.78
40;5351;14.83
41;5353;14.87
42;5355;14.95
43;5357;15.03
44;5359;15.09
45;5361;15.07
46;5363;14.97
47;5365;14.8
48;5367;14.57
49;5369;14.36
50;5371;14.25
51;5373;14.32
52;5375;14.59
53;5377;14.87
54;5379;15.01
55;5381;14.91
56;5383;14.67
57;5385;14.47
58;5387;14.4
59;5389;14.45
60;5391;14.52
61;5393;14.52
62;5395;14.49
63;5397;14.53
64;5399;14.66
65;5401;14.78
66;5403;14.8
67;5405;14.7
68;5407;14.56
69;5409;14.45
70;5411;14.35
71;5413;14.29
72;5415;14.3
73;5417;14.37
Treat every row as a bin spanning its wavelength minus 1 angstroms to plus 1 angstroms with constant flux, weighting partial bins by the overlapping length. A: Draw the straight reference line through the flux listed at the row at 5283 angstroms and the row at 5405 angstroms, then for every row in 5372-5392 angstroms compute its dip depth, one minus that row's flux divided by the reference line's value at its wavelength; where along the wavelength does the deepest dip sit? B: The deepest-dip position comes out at 5373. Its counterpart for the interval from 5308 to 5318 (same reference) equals 5317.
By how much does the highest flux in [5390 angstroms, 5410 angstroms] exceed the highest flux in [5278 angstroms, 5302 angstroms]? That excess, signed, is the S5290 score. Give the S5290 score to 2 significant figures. -0.87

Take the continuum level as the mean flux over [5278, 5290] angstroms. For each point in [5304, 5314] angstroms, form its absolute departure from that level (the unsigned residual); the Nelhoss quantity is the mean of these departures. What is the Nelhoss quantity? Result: 0.3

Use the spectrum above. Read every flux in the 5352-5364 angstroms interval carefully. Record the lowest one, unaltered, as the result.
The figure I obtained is 14.87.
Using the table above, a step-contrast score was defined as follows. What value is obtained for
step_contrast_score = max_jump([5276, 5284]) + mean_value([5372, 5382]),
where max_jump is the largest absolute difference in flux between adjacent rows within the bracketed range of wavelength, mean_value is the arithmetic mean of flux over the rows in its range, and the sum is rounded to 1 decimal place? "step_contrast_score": 15.0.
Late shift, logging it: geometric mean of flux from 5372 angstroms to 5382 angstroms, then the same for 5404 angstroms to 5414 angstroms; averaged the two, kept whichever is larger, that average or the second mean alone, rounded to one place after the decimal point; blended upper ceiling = 14.6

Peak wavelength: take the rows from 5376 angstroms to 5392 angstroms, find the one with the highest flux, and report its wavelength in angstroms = 5379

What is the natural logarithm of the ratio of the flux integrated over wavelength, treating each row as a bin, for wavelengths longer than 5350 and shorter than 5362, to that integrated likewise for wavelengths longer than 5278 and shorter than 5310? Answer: -1.0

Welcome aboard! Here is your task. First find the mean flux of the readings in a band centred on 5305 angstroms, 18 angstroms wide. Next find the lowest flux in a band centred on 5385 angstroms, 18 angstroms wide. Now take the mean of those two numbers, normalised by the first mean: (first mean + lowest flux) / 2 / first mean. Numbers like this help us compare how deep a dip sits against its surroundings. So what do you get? 0.98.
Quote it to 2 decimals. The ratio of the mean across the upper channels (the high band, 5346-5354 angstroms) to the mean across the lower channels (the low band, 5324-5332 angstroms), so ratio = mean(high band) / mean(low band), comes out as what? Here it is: 1.04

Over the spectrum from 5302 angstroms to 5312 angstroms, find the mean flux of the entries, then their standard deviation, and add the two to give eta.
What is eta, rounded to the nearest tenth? 15.0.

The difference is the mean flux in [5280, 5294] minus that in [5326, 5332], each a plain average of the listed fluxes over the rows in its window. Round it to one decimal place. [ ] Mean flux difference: 1.1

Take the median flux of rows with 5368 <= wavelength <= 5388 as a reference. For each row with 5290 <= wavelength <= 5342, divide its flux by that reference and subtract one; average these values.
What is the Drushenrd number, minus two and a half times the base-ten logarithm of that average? 4.2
